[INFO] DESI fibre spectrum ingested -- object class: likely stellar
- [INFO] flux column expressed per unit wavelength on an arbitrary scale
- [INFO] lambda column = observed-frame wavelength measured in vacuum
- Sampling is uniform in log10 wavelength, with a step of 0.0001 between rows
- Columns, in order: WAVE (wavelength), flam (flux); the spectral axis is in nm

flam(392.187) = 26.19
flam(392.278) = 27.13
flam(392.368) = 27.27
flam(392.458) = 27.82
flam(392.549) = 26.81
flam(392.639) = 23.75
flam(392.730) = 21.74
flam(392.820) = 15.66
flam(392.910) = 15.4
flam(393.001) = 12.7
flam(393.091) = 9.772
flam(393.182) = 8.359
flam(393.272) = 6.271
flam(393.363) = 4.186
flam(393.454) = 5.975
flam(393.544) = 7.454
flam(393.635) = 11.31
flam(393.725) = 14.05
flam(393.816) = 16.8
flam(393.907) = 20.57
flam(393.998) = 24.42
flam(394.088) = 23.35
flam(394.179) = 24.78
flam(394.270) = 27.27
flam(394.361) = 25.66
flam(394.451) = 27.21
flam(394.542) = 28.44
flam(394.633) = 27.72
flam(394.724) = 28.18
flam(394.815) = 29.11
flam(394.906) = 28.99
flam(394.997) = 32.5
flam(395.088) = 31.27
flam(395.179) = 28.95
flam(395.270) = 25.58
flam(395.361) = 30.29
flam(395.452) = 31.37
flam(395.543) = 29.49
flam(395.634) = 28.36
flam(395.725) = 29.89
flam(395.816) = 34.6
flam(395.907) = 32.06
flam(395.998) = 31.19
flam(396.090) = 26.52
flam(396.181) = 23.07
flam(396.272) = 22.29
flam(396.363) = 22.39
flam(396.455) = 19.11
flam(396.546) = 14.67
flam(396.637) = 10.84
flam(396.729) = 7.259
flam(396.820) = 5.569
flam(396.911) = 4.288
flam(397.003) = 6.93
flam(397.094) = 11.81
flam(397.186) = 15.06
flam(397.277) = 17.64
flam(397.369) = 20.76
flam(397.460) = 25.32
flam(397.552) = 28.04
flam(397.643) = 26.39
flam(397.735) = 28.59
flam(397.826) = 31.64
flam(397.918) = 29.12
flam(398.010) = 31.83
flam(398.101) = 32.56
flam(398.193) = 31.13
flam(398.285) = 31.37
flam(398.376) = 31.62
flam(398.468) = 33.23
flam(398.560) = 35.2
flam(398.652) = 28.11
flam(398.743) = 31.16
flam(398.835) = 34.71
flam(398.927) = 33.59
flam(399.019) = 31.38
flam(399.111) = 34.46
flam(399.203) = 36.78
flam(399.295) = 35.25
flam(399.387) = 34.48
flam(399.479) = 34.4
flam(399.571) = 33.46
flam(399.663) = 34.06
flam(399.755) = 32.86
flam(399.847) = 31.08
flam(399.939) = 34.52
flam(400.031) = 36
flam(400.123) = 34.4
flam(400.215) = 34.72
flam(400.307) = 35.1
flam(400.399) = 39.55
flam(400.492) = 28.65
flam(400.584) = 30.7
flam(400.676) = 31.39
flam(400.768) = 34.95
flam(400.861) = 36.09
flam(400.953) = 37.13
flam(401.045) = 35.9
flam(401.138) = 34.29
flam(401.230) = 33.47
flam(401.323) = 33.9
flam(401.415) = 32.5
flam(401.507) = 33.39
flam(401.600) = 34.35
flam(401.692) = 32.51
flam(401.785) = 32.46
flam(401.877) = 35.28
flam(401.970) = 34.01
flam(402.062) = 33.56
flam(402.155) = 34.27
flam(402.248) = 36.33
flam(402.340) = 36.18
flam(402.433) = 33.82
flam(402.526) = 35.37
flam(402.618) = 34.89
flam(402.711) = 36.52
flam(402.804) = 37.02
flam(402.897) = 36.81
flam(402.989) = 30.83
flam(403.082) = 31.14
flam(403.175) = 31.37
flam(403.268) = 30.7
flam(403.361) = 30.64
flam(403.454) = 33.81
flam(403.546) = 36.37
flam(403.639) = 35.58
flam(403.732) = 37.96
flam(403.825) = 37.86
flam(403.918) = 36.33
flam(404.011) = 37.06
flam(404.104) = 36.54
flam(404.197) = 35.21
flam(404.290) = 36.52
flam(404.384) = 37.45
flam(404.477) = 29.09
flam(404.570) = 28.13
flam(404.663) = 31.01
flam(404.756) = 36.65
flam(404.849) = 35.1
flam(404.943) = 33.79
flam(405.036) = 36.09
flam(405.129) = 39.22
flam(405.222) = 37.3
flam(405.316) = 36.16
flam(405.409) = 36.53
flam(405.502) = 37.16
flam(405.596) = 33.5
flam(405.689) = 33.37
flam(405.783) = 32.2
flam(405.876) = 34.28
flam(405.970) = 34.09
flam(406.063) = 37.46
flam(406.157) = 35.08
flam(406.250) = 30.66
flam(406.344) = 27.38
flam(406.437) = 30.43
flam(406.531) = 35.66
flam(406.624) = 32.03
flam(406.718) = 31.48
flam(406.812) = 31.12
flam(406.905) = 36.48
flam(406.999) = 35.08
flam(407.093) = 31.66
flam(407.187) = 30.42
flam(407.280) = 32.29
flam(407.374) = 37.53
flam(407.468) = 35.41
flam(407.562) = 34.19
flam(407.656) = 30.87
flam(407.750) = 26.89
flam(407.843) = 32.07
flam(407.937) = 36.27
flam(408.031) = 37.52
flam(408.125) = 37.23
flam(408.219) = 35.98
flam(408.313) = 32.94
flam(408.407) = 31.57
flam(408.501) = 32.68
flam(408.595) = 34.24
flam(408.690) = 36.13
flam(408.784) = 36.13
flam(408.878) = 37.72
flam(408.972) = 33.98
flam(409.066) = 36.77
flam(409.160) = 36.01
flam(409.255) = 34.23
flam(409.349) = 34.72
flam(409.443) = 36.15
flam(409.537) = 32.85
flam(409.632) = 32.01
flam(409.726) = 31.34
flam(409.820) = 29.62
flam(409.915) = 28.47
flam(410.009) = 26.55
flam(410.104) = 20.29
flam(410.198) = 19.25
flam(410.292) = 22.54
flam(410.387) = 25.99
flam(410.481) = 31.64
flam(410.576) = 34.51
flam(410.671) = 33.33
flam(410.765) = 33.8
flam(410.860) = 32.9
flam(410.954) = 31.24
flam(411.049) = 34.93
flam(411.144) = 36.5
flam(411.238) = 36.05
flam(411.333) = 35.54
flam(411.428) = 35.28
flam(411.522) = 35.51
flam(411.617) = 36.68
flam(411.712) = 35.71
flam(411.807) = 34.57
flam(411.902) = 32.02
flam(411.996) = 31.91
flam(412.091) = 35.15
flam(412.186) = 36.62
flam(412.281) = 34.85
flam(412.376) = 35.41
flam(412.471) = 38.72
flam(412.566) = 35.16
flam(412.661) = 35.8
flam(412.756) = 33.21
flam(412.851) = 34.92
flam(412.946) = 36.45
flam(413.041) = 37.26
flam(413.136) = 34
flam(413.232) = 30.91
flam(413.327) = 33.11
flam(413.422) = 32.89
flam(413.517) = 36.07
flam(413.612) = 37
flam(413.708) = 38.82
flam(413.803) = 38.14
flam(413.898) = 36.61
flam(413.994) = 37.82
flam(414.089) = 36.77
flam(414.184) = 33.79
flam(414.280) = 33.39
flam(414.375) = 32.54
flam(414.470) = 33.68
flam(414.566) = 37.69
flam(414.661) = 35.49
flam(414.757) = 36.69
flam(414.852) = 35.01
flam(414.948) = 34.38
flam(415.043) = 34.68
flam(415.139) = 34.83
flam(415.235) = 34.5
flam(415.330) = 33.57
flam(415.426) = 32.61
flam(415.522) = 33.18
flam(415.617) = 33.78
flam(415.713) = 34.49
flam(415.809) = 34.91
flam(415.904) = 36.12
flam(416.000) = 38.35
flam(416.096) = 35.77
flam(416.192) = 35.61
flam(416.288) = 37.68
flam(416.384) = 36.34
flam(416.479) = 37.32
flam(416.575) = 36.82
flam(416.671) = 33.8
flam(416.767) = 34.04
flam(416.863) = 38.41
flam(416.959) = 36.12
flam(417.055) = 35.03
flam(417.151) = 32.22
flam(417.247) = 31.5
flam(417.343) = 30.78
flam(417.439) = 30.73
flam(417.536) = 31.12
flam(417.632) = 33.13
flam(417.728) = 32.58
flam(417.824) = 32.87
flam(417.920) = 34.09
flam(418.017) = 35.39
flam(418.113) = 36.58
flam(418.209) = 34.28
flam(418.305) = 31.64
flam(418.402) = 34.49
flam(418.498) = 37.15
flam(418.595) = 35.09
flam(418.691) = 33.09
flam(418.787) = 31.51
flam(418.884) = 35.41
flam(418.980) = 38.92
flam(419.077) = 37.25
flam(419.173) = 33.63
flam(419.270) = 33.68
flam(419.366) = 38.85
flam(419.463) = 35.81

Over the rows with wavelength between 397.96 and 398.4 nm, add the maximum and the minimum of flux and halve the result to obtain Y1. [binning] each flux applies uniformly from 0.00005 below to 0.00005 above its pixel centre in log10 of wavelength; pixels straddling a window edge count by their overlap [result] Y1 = 31.8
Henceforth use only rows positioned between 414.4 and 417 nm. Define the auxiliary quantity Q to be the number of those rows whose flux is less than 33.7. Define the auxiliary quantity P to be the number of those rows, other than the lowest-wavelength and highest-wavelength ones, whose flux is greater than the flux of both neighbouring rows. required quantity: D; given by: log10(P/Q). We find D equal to 0.24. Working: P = 7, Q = 4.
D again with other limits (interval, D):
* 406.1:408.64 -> -0.57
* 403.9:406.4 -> -0.06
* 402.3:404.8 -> -0.06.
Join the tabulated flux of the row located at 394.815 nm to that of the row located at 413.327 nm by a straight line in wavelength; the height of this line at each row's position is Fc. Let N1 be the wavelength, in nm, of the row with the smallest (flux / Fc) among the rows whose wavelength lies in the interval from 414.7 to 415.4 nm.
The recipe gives 415.330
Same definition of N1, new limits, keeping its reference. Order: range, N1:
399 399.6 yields 399.019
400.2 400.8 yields 400.492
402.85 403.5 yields 403.361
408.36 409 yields 408.407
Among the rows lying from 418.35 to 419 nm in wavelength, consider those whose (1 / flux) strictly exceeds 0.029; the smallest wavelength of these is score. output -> 418.691 nm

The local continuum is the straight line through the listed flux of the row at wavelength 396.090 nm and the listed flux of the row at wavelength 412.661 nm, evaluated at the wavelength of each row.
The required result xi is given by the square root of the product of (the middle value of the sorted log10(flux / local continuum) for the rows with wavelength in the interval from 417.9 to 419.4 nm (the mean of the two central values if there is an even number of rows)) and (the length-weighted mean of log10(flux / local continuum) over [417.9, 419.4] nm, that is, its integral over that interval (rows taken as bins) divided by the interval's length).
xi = 0.050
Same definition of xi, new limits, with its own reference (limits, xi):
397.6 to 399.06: 0.053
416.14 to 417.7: 0.045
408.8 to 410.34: 0.033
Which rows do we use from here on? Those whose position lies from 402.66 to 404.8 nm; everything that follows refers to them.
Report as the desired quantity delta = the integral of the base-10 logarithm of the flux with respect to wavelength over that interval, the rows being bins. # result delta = 3.28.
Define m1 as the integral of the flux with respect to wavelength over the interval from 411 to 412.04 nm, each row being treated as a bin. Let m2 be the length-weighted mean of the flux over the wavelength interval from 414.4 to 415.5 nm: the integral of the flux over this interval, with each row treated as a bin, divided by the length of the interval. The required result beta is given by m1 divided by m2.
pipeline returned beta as 1.0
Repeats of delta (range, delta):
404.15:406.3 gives 3.30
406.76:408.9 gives 3.27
